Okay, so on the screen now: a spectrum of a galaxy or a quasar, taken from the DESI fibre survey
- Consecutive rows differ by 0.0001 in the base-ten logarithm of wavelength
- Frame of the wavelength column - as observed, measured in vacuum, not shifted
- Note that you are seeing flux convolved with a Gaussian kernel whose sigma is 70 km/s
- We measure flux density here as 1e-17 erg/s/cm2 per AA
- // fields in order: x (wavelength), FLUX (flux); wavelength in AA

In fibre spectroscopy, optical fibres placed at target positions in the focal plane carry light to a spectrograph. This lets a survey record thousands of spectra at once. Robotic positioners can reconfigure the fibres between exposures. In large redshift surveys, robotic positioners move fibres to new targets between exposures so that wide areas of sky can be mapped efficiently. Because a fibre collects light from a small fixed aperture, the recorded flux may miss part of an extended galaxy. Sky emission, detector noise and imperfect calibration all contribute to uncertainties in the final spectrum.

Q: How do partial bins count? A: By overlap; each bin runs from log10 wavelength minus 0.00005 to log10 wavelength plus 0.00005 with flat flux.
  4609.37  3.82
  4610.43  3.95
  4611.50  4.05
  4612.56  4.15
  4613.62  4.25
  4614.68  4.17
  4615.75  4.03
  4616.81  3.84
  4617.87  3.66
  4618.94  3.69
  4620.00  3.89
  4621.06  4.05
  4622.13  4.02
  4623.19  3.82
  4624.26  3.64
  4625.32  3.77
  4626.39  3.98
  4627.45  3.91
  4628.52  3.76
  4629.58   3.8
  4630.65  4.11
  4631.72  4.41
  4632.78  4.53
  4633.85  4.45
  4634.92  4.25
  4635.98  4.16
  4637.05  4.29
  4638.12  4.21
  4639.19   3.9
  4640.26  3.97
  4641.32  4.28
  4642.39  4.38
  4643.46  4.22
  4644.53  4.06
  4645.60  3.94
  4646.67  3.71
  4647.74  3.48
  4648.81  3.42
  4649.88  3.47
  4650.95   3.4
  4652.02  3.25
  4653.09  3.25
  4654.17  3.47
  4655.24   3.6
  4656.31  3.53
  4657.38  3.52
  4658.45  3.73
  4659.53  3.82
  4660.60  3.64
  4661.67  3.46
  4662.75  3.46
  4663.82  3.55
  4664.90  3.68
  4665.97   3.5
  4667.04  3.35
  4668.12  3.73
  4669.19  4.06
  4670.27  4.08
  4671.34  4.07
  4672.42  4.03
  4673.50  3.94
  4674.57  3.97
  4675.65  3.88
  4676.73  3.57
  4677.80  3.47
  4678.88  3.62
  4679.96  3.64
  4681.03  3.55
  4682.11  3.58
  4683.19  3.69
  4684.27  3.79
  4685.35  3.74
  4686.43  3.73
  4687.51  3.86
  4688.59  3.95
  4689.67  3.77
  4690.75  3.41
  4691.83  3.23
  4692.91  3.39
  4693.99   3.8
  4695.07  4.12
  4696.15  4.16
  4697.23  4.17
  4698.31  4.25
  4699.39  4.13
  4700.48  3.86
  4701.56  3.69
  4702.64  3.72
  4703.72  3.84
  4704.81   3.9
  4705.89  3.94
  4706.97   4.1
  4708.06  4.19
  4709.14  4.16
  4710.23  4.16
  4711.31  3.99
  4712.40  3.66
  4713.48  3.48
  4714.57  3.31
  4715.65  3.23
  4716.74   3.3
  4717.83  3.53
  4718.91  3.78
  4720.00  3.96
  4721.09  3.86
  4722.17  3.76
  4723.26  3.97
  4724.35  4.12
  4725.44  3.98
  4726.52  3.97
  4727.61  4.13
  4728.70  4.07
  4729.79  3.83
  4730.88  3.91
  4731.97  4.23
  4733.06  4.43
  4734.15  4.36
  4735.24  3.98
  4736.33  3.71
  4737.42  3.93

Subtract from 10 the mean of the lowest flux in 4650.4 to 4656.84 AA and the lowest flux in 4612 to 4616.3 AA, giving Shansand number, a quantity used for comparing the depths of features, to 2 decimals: 6.36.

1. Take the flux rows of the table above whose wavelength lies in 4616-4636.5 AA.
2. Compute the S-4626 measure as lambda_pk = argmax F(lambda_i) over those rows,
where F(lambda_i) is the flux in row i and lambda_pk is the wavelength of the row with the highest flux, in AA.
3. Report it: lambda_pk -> 4632.78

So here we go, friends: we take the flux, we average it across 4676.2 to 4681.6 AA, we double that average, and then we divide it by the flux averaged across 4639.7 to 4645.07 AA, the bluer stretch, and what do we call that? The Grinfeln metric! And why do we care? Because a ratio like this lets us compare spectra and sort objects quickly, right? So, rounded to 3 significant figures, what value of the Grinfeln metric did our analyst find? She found 1.71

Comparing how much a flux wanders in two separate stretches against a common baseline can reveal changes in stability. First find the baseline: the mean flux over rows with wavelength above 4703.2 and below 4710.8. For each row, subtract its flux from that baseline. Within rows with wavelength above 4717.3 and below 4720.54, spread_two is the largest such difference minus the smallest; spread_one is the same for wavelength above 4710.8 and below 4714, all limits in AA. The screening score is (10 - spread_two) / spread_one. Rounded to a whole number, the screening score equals 19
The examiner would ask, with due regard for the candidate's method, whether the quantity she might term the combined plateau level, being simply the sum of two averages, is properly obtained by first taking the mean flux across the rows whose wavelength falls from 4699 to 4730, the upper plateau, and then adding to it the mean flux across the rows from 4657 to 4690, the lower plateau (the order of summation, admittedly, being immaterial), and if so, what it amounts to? 7.57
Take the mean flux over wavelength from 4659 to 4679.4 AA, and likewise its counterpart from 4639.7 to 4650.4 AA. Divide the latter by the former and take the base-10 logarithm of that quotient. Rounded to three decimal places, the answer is 0.019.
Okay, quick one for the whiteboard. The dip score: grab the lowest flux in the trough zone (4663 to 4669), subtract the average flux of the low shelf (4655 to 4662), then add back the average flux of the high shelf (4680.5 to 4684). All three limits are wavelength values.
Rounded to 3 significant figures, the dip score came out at 3.34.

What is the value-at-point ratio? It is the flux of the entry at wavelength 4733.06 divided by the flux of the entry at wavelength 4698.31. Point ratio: 1.04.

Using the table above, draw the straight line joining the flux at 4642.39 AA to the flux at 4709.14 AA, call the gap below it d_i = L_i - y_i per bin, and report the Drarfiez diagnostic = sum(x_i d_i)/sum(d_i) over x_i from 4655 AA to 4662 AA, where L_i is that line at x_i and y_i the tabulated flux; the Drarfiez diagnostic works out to 4658.4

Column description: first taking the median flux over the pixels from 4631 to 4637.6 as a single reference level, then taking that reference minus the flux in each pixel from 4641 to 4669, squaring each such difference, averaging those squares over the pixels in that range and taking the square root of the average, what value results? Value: 0.76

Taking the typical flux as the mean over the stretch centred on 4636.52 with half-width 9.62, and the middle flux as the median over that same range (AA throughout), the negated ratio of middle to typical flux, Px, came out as -1.01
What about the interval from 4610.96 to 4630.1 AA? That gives -1.00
